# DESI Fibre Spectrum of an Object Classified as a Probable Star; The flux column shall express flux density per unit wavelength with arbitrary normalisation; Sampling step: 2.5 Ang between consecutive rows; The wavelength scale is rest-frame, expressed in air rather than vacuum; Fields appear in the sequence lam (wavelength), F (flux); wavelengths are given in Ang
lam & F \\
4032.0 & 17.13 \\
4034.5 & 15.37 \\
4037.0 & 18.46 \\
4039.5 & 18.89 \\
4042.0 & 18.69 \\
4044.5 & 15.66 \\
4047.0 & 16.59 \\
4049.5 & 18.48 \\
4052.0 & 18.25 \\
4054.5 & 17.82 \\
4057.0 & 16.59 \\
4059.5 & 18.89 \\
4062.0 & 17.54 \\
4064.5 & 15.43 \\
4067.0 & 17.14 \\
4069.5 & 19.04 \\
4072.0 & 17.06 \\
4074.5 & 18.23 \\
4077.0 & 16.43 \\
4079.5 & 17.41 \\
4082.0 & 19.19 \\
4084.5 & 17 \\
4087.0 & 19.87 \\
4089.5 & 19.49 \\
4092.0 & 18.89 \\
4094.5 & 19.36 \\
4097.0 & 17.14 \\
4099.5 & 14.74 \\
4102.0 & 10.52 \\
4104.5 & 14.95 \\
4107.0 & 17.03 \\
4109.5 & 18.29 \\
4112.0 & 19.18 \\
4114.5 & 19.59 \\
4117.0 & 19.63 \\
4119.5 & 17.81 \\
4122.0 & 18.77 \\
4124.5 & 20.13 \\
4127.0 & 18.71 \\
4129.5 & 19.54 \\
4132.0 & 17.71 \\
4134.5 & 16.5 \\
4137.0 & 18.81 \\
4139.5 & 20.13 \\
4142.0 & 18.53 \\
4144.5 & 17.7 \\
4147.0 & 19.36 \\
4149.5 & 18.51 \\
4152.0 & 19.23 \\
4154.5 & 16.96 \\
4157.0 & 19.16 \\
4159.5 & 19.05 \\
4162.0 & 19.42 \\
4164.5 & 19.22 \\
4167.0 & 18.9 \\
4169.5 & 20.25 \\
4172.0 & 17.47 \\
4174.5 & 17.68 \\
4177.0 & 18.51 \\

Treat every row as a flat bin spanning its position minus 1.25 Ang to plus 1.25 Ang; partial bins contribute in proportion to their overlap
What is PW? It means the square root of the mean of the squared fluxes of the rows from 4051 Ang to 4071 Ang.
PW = 17.6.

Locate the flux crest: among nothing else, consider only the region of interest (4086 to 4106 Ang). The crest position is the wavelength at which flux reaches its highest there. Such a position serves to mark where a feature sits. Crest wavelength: 4087.0 Ang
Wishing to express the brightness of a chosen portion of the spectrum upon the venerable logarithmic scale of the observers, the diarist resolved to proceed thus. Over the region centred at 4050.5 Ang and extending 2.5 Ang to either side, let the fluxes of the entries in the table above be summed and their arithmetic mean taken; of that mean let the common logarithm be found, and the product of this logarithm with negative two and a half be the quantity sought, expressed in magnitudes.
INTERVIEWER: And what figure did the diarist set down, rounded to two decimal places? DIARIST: -3.16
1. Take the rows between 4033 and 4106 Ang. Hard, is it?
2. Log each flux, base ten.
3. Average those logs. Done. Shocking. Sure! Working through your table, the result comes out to 1.24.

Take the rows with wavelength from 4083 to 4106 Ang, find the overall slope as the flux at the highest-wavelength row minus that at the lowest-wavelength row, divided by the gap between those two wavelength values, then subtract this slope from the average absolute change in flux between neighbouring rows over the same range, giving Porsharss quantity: 2.3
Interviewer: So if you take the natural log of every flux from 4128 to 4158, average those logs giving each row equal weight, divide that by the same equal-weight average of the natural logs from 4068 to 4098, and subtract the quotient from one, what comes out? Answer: -0.005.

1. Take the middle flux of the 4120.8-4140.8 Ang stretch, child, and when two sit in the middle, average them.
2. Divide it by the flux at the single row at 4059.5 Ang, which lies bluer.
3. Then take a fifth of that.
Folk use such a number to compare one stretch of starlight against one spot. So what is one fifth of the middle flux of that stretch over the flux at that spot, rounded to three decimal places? 0.199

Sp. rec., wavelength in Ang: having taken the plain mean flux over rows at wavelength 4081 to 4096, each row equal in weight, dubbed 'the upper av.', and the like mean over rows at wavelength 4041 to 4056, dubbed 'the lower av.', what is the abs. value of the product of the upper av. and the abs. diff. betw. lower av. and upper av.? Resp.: 26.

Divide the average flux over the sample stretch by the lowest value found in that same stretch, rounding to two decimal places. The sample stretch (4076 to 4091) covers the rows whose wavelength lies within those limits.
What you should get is 1.11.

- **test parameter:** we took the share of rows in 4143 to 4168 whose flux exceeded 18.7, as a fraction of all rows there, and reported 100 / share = 143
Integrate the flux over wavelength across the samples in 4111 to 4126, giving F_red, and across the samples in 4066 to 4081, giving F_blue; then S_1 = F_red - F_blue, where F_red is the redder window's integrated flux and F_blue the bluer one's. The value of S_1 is 24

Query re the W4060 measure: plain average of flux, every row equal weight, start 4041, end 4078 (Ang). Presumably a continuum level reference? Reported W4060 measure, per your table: 17.5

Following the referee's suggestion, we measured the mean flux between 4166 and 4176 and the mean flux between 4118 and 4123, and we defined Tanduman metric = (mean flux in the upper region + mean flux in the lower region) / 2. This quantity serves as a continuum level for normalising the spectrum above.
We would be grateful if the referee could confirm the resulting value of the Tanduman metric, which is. 18.4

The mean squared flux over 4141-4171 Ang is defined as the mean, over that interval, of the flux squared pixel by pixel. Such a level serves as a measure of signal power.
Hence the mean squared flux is 356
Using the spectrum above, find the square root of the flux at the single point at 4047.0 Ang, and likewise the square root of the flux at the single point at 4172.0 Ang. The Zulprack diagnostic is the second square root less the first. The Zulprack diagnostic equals 0.11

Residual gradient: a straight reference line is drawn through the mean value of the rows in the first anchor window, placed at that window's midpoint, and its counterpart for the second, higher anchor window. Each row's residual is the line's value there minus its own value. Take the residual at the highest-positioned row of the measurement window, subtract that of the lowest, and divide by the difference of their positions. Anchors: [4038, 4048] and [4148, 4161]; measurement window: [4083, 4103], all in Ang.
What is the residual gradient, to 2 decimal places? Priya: 0.38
